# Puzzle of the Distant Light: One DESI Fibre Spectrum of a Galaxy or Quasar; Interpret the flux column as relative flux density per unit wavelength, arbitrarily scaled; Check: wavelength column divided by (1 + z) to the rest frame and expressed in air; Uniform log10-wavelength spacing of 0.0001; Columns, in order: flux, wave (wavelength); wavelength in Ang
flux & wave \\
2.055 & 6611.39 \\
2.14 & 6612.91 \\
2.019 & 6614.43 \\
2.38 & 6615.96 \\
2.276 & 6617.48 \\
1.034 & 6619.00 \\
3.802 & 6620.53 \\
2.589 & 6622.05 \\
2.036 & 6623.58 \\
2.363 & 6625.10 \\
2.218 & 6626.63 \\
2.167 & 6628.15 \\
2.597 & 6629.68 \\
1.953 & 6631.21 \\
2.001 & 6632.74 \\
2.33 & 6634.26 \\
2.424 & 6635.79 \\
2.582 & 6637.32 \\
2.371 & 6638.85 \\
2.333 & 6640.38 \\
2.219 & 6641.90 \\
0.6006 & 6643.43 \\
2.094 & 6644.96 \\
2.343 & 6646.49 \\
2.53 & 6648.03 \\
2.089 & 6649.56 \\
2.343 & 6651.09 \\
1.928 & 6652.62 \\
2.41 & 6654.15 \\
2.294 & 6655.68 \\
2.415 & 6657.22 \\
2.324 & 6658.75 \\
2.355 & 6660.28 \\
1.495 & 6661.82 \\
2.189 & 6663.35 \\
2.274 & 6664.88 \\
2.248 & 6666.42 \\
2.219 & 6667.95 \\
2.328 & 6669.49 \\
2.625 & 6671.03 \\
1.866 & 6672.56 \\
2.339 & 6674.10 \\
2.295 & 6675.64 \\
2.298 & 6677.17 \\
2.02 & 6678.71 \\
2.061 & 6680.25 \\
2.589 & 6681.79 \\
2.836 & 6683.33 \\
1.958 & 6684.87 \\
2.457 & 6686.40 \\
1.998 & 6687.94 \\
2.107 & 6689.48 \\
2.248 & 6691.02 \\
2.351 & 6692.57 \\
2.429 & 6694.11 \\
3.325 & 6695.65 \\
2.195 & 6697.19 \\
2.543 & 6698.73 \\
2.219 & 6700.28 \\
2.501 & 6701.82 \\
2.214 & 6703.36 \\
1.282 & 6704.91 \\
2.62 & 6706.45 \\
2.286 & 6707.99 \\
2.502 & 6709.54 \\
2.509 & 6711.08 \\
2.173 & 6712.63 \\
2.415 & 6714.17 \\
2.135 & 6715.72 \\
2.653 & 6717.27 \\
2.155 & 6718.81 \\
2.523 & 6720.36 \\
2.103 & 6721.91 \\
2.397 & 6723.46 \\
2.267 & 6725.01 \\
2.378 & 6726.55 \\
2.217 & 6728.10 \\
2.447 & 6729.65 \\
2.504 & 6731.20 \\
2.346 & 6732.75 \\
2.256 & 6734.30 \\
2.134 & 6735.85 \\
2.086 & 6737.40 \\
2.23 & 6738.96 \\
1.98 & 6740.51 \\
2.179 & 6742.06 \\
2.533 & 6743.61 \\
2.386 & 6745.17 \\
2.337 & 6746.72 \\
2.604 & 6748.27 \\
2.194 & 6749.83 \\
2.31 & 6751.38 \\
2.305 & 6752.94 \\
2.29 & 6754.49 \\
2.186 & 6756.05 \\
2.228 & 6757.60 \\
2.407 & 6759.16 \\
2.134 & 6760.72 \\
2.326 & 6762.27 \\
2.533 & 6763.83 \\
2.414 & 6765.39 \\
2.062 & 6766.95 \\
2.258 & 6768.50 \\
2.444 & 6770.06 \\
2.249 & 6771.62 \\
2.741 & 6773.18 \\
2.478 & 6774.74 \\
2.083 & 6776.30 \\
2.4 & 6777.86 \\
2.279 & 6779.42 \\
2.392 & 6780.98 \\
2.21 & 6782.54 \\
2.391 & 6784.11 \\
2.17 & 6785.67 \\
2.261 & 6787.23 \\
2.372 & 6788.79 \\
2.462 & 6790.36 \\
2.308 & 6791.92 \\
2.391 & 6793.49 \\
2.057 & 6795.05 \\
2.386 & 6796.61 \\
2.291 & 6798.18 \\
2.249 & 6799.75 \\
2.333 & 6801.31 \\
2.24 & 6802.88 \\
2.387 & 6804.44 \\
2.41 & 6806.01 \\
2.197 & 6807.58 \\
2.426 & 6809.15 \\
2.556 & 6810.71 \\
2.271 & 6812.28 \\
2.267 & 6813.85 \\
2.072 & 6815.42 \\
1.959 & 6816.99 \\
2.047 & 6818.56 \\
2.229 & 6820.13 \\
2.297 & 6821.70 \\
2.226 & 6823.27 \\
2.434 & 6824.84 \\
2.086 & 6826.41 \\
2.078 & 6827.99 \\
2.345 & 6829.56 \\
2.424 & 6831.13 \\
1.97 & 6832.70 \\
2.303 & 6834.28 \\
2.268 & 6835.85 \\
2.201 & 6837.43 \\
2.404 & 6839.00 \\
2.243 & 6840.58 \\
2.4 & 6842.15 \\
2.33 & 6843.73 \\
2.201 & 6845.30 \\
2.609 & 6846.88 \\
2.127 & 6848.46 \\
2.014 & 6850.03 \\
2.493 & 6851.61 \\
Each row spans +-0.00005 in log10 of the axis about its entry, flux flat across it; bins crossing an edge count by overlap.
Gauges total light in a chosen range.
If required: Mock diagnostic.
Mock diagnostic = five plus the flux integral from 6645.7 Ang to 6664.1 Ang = 46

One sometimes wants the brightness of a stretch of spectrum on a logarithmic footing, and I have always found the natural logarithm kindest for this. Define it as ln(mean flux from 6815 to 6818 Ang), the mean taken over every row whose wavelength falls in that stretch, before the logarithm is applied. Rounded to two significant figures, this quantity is 0.70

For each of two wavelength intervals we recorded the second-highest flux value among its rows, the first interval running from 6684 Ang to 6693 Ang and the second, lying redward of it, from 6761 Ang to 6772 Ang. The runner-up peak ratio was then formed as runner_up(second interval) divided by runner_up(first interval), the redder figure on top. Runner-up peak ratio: 1.04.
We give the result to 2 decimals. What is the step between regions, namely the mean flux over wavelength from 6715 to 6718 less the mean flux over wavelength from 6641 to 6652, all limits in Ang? 0.36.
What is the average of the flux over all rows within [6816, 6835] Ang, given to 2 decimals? 2.20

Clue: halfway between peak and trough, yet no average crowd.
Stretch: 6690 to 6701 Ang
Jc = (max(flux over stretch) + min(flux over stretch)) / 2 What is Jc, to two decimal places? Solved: 2.76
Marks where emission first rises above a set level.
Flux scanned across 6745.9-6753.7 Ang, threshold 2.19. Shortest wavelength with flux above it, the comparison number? 6746.72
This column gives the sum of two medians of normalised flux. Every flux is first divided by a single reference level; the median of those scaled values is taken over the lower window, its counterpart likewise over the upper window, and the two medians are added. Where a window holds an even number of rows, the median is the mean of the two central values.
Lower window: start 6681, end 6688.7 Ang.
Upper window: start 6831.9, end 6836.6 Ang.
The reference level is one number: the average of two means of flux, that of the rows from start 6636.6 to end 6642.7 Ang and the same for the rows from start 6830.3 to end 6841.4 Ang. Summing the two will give 2.04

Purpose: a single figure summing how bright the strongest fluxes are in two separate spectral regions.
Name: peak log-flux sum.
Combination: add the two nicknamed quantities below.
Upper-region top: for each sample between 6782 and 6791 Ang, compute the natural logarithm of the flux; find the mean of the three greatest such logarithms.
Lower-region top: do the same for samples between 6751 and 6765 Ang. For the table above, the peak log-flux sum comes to 1.76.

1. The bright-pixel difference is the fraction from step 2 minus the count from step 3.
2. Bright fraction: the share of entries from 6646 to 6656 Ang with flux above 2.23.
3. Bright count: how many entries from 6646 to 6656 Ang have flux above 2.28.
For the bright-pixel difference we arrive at -4.3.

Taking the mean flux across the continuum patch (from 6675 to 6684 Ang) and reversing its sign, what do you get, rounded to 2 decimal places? -2.35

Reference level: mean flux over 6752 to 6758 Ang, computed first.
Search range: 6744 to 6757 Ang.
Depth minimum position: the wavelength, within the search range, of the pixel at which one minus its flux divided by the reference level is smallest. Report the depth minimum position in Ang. 6748.27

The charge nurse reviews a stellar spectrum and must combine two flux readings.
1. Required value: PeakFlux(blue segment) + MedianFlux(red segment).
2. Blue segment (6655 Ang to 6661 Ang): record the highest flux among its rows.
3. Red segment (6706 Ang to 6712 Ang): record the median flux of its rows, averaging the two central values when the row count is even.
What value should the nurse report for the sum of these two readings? 4.92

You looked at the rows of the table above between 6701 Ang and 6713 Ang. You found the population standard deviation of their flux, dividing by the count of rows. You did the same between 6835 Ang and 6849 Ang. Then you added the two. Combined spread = 0.54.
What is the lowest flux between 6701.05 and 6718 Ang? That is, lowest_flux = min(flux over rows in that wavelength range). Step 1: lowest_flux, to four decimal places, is 1.2820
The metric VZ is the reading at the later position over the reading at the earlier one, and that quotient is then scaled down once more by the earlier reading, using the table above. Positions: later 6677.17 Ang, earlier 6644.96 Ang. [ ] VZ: 0.524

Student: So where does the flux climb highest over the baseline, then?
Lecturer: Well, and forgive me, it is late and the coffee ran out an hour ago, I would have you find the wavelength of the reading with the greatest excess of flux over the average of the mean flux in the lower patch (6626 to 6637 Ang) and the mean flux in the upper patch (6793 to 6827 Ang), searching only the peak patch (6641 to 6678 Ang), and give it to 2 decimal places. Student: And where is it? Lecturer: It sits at 6671.03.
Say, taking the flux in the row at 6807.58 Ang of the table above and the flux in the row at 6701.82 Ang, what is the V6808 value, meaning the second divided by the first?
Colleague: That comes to 1.14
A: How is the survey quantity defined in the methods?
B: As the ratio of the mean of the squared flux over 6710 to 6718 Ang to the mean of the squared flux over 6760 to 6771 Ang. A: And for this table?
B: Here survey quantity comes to 1.06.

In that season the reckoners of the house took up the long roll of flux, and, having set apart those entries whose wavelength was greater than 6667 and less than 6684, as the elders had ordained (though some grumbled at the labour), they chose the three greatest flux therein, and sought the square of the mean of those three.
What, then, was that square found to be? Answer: 7.20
